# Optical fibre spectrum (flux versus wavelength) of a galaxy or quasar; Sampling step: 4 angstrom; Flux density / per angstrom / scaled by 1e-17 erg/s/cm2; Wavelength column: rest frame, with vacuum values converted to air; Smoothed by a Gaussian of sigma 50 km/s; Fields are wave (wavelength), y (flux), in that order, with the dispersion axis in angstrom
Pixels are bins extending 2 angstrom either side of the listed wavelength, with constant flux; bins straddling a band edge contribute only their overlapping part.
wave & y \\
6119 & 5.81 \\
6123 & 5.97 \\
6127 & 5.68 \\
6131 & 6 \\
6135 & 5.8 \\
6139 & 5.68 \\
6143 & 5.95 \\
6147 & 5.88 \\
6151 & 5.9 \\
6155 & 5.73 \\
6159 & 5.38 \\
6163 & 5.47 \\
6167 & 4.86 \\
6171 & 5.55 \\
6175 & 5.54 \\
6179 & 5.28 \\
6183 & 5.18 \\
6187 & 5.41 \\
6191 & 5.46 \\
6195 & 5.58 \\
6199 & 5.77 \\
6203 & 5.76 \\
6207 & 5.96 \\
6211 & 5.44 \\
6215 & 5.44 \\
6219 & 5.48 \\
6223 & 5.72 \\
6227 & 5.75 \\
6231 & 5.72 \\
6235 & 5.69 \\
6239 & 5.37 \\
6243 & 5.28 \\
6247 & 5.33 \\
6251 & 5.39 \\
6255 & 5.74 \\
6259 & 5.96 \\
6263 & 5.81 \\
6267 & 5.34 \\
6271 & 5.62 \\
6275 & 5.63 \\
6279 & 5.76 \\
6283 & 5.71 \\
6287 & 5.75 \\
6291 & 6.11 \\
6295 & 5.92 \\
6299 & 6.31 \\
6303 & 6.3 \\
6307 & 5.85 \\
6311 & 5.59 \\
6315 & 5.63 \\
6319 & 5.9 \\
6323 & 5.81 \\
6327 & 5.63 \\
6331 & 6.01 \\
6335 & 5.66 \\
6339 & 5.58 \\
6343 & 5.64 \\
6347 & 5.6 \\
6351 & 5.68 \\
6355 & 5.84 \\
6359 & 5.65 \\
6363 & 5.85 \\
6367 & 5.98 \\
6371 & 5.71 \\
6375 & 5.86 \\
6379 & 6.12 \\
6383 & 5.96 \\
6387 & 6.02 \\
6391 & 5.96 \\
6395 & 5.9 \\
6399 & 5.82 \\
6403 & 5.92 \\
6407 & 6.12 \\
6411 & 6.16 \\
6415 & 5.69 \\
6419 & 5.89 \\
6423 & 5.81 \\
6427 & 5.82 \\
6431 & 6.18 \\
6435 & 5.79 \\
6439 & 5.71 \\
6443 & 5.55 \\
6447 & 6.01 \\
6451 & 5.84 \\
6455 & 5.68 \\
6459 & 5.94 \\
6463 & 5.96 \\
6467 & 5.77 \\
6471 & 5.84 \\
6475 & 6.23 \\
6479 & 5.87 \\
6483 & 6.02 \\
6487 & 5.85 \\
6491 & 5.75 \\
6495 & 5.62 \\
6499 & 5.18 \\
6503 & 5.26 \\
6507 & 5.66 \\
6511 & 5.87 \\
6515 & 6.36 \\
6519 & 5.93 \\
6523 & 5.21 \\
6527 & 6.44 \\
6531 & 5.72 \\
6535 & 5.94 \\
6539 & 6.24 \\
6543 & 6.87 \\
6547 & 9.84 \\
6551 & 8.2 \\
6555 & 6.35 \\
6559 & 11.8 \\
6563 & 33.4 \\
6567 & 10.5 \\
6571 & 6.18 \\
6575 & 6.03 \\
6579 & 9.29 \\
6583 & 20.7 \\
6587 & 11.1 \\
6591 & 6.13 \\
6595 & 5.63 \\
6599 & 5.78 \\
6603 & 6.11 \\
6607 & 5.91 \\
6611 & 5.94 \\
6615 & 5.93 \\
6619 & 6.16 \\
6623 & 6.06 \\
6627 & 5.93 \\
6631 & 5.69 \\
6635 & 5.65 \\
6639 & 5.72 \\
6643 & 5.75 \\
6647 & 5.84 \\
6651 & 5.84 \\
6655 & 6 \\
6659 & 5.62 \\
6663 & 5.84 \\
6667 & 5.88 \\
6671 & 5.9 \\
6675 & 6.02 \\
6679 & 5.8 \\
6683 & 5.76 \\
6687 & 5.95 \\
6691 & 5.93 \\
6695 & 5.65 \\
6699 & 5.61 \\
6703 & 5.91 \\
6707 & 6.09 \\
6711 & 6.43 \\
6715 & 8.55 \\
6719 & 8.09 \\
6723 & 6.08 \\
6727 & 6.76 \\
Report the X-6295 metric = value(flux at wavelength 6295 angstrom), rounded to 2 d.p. 5.92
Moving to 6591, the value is 6.13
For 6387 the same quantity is 6.02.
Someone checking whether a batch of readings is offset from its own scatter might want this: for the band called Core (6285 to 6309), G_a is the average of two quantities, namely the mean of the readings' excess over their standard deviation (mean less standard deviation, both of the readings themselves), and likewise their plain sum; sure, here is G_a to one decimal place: 21.0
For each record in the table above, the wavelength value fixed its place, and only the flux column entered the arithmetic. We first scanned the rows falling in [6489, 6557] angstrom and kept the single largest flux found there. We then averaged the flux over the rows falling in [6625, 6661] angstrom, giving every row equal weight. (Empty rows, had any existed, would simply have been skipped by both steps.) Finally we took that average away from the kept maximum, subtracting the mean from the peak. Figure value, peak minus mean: 4.1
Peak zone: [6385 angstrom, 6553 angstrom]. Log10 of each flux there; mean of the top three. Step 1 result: 0.915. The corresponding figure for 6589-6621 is 0.788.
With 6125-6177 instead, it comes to 0.775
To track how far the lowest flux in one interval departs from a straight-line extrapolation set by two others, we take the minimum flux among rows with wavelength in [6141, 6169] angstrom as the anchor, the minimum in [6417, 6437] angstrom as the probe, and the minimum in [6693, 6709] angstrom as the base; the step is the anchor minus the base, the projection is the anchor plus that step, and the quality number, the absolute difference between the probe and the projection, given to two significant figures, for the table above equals 1.7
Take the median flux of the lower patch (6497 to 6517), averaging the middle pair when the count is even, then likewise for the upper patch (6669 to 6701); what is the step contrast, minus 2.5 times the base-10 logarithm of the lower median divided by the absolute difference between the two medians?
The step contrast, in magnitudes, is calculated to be -3.7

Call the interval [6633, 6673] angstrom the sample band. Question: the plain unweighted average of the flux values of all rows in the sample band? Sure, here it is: 5.80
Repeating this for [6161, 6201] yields 5.41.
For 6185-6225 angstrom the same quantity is 5.60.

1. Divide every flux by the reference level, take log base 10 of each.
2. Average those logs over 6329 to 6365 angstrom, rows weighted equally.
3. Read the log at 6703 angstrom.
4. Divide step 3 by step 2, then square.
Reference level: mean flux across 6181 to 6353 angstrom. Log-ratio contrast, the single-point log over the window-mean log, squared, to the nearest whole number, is 30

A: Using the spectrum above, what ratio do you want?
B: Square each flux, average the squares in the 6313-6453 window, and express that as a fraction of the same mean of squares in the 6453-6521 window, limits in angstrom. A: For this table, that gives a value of 1.01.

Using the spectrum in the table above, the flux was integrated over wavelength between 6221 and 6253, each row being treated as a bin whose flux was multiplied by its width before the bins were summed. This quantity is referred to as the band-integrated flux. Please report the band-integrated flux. 177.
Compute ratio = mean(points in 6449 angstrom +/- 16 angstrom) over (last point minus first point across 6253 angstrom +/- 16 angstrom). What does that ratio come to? -194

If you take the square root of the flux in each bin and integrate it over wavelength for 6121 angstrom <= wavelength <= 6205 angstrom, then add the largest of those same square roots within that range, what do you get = 201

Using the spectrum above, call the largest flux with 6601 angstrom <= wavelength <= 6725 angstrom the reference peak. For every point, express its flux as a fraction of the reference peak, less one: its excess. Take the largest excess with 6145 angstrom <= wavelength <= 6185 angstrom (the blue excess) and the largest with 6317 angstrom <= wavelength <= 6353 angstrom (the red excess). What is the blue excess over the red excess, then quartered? 0.26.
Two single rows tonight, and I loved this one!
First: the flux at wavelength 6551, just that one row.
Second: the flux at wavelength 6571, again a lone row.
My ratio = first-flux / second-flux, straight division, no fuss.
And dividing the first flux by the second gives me 1.3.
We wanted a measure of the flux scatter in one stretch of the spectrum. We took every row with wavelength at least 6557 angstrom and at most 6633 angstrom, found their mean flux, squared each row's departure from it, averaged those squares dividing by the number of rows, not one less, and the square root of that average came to 6.8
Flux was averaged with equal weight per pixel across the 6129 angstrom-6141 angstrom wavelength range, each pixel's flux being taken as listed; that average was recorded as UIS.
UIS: 5.83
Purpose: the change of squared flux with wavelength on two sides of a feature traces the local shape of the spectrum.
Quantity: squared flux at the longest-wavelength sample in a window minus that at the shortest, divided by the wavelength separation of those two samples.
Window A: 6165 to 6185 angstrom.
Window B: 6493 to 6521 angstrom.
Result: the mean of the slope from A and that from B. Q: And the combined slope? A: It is 0.17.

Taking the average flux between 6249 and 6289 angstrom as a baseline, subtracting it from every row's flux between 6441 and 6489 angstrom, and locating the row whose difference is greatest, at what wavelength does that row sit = 6475 angstrom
